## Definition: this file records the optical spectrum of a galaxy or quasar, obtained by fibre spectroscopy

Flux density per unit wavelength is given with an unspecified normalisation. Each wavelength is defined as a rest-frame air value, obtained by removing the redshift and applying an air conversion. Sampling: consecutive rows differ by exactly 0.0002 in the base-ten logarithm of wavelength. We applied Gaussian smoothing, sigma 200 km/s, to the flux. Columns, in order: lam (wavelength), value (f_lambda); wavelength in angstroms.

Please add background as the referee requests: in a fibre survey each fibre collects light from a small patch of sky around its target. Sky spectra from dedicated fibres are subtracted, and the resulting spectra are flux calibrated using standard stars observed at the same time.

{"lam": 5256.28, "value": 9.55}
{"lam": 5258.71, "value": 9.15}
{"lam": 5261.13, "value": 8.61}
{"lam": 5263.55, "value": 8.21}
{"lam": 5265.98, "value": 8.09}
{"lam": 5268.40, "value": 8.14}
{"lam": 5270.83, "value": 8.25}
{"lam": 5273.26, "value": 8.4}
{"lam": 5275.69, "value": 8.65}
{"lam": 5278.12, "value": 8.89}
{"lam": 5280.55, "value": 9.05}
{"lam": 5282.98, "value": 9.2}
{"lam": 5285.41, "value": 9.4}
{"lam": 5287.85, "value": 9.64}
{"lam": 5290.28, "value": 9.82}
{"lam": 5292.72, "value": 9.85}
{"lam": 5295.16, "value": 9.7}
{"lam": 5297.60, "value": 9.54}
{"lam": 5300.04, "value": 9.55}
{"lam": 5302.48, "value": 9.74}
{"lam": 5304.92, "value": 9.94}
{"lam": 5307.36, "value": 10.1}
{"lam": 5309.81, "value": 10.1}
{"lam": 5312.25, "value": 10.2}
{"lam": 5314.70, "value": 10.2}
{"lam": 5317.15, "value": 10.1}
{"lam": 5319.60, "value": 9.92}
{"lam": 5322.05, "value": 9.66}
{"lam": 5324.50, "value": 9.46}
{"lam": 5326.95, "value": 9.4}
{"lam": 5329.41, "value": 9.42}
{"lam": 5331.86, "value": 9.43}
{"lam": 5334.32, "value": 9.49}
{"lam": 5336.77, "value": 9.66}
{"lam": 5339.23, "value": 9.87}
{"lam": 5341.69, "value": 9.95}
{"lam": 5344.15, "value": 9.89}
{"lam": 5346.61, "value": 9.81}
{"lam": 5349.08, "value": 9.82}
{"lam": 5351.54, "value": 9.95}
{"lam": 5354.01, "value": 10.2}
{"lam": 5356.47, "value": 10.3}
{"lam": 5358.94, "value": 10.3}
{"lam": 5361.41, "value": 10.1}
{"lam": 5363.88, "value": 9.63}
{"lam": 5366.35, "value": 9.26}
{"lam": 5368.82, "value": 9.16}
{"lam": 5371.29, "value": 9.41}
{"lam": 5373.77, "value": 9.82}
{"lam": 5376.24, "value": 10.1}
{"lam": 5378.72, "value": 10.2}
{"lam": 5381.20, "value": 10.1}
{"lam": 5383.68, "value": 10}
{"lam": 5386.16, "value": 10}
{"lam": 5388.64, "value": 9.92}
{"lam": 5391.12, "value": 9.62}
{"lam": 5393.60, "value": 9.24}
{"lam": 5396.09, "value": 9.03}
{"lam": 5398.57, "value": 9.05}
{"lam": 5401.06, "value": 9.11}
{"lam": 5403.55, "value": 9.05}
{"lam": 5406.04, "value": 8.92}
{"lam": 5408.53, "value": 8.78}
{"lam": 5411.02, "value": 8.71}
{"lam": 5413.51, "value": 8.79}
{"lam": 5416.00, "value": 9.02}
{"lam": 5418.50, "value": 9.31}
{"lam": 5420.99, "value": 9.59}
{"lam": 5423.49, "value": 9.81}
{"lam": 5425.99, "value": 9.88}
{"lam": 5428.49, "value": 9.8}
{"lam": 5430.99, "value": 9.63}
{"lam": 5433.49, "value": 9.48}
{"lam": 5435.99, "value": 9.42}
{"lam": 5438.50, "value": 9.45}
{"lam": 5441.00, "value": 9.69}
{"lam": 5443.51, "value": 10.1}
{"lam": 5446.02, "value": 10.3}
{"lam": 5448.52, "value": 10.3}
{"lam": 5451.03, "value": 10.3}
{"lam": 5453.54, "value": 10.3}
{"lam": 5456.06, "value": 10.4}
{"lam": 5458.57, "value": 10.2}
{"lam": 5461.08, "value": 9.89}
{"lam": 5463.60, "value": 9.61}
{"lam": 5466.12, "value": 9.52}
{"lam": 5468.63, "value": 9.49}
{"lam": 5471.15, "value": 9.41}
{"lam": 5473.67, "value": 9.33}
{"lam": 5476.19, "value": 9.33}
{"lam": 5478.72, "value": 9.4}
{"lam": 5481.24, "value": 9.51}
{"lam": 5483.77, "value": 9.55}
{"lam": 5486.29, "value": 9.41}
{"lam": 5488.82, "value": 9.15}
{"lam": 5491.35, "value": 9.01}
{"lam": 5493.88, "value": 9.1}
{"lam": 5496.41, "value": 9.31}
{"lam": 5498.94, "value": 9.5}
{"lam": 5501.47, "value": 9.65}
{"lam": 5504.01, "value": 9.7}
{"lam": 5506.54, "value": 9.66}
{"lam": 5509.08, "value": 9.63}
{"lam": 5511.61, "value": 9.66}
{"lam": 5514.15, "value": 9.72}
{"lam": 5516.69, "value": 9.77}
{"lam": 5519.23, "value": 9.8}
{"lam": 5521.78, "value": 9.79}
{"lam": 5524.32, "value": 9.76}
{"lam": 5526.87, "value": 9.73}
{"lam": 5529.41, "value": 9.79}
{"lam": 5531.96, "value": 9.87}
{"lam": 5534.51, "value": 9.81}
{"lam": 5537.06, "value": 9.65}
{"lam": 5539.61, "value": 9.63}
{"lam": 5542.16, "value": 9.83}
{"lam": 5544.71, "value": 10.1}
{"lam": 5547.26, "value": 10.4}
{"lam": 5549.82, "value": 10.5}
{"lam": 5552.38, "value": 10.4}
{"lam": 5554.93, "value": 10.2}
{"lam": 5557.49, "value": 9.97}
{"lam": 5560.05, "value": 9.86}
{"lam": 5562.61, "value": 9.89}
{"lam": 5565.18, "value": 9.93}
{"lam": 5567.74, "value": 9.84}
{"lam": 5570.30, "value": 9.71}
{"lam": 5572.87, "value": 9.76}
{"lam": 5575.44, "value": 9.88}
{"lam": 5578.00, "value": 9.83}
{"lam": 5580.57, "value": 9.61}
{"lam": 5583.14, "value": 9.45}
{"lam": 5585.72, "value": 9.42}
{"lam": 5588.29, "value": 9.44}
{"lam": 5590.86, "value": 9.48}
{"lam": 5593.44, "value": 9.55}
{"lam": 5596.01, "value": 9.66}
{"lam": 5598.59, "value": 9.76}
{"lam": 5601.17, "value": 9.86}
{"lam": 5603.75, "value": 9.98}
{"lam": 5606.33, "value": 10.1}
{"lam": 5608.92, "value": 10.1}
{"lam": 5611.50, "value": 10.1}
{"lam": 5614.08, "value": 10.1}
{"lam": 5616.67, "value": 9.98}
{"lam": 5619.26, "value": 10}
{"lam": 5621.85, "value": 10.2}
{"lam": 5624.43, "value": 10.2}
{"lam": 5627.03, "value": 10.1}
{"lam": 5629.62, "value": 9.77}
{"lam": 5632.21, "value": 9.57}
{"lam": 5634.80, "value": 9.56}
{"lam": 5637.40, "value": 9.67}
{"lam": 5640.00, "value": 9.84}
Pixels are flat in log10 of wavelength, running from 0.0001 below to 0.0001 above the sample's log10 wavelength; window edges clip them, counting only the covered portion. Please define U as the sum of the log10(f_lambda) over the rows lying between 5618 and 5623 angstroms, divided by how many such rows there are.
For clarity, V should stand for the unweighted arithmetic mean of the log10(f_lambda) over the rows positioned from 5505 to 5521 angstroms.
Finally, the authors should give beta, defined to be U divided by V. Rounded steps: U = 1.00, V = 0.99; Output 1.02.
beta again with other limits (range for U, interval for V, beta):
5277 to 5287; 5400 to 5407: 1.01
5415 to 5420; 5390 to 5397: 0.99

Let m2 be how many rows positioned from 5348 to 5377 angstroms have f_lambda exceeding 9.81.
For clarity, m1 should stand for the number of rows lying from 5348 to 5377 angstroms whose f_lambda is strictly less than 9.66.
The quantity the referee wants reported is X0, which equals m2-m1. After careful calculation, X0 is 4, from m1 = 4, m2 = 8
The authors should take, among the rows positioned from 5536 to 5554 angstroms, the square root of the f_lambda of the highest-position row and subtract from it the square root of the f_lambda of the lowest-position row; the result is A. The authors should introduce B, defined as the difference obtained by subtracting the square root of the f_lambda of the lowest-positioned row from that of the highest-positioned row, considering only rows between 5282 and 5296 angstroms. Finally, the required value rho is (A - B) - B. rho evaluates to -0.04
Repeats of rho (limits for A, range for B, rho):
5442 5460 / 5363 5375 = -0.05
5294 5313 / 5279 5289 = -0.11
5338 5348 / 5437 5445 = -0.22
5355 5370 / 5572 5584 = -0.08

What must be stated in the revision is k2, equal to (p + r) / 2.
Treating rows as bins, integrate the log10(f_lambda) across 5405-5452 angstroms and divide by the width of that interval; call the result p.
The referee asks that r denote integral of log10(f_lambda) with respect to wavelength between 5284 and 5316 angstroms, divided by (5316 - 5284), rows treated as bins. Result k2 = 0.986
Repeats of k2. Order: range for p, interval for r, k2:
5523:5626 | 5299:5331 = 0.994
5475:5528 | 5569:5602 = 0.982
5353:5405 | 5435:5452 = 0.991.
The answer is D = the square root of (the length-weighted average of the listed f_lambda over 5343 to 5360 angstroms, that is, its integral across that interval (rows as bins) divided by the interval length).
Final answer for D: 3.17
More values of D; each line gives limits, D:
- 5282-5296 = 3.10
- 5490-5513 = 3.08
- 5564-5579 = 3.14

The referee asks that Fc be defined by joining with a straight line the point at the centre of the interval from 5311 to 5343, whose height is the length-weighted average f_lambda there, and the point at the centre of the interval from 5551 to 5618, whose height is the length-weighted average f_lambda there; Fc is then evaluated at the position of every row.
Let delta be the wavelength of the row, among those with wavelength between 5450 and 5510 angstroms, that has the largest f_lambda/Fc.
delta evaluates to 5456.06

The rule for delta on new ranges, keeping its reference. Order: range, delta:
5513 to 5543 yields 5531.96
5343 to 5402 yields 5356.47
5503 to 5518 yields 5516.69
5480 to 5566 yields 5549.82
